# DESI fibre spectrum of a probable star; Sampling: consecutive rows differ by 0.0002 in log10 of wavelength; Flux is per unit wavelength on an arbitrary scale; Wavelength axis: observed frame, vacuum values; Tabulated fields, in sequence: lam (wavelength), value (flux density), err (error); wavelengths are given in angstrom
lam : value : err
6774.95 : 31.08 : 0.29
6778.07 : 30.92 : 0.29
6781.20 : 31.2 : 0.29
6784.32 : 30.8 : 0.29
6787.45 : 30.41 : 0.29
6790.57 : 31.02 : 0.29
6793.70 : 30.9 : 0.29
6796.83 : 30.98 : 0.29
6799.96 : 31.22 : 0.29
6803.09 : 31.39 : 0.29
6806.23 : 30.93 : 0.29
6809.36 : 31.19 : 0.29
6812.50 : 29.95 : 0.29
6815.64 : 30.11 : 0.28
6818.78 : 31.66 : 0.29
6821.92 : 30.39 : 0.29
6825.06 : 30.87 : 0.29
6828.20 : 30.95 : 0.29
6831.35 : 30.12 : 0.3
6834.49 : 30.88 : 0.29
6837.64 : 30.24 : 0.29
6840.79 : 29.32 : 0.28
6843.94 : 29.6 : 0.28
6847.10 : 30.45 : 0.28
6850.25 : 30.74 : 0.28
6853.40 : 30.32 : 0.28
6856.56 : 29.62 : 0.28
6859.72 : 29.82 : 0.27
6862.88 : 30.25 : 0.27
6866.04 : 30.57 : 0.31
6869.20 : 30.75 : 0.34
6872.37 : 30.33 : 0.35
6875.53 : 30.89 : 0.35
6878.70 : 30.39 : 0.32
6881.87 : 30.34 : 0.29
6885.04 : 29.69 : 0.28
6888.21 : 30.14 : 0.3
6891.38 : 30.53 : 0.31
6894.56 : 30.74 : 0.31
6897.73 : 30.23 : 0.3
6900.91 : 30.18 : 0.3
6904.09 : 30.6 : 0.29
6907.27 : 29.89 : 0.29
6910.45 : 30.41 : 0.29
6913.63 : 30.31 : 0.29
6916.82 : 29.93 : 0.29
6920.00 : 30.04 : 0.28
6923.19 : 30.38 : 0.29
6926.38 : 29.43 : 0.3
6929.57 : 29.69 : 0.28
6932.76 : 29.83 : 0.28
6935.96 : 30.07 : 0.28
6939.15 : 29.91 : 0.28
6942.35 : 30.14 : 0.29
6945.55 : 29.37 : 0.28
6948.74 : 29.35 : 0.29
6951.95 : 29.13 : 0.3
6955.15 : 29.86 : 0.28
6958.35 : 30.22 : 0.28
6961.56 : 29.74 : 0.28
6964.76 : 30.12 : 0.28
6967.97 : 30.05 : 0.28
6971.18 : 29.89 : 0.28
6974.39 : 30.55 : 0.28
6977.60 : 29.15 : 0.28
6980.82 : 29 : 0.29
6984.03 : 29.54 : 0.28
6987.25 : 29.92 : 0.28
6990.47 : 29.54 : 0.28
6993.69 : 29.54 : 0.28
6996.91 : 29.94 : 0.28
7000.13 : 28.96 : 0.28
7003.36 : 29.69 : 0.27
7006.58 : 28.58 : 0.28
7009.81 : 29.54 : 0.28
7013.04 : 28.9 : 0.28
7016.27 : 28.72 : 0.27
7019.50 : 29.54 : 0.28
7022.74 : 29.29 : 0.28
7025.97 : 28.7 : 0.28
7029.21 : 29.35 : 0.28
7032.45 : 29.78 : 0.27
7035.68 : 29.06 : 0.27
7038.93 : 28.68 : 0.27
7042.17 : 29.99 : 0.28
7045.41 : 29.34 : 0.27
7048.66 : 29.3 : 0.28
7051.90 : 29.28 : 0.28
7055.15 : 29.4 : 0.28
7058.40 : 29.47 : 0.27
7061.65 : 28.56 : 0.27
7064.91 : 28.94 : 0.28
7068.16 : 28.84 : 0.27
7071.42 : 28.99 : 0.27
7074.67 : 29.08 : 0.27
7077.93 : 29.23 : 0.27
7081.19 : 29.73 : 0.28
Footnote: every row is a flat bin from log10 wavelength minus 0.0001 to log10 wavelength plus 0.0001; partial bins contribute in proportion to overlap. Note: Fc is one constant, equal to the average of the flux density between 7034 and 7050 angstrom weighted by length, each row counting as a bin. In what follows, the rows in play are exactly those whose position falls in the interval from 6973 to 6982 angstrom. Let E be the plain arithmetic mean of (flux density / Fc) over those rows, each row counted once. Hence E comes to 1.01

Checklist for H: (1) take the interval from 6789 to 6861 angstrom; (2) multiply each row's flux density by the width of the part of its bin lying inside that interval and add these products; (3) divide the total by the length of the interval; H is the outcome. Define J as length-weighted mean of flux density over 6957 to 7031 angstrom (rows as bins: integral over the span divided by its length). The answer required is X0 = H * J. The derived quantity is 901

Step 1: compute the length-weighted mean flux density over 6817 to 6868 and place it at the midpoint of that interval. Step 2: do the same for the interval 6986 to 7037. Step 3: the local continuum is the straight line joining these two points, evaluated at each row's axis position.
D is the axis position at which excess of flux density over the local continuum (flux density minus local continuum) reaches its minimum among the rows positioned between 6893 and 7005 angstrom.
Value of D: 6951.95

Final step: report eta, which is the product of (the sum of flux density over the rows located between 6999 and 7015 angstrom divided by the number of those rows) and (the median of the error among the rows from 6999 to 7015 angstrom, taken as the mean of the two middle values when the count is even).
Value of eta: 8.2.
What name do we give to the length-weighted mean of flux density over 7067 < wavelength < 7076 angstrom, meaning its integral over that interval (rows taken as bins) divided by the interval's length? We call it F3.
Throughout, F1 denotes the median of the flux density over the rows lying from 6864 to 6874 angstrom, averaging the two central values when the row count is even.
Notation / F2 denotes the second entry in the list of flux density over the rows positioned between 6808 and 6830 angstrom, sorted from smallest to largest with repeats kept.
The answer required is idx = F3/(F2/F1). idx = 29.43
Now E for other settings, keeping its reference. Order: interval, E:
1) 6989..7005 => 1.01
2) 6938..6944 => 1.03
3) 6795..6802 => 1.06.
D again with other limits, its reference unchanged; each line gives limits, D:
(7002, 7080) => 7006.58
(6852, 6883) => 6856.56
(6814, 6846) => 6840.79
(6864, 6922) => 6885.04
